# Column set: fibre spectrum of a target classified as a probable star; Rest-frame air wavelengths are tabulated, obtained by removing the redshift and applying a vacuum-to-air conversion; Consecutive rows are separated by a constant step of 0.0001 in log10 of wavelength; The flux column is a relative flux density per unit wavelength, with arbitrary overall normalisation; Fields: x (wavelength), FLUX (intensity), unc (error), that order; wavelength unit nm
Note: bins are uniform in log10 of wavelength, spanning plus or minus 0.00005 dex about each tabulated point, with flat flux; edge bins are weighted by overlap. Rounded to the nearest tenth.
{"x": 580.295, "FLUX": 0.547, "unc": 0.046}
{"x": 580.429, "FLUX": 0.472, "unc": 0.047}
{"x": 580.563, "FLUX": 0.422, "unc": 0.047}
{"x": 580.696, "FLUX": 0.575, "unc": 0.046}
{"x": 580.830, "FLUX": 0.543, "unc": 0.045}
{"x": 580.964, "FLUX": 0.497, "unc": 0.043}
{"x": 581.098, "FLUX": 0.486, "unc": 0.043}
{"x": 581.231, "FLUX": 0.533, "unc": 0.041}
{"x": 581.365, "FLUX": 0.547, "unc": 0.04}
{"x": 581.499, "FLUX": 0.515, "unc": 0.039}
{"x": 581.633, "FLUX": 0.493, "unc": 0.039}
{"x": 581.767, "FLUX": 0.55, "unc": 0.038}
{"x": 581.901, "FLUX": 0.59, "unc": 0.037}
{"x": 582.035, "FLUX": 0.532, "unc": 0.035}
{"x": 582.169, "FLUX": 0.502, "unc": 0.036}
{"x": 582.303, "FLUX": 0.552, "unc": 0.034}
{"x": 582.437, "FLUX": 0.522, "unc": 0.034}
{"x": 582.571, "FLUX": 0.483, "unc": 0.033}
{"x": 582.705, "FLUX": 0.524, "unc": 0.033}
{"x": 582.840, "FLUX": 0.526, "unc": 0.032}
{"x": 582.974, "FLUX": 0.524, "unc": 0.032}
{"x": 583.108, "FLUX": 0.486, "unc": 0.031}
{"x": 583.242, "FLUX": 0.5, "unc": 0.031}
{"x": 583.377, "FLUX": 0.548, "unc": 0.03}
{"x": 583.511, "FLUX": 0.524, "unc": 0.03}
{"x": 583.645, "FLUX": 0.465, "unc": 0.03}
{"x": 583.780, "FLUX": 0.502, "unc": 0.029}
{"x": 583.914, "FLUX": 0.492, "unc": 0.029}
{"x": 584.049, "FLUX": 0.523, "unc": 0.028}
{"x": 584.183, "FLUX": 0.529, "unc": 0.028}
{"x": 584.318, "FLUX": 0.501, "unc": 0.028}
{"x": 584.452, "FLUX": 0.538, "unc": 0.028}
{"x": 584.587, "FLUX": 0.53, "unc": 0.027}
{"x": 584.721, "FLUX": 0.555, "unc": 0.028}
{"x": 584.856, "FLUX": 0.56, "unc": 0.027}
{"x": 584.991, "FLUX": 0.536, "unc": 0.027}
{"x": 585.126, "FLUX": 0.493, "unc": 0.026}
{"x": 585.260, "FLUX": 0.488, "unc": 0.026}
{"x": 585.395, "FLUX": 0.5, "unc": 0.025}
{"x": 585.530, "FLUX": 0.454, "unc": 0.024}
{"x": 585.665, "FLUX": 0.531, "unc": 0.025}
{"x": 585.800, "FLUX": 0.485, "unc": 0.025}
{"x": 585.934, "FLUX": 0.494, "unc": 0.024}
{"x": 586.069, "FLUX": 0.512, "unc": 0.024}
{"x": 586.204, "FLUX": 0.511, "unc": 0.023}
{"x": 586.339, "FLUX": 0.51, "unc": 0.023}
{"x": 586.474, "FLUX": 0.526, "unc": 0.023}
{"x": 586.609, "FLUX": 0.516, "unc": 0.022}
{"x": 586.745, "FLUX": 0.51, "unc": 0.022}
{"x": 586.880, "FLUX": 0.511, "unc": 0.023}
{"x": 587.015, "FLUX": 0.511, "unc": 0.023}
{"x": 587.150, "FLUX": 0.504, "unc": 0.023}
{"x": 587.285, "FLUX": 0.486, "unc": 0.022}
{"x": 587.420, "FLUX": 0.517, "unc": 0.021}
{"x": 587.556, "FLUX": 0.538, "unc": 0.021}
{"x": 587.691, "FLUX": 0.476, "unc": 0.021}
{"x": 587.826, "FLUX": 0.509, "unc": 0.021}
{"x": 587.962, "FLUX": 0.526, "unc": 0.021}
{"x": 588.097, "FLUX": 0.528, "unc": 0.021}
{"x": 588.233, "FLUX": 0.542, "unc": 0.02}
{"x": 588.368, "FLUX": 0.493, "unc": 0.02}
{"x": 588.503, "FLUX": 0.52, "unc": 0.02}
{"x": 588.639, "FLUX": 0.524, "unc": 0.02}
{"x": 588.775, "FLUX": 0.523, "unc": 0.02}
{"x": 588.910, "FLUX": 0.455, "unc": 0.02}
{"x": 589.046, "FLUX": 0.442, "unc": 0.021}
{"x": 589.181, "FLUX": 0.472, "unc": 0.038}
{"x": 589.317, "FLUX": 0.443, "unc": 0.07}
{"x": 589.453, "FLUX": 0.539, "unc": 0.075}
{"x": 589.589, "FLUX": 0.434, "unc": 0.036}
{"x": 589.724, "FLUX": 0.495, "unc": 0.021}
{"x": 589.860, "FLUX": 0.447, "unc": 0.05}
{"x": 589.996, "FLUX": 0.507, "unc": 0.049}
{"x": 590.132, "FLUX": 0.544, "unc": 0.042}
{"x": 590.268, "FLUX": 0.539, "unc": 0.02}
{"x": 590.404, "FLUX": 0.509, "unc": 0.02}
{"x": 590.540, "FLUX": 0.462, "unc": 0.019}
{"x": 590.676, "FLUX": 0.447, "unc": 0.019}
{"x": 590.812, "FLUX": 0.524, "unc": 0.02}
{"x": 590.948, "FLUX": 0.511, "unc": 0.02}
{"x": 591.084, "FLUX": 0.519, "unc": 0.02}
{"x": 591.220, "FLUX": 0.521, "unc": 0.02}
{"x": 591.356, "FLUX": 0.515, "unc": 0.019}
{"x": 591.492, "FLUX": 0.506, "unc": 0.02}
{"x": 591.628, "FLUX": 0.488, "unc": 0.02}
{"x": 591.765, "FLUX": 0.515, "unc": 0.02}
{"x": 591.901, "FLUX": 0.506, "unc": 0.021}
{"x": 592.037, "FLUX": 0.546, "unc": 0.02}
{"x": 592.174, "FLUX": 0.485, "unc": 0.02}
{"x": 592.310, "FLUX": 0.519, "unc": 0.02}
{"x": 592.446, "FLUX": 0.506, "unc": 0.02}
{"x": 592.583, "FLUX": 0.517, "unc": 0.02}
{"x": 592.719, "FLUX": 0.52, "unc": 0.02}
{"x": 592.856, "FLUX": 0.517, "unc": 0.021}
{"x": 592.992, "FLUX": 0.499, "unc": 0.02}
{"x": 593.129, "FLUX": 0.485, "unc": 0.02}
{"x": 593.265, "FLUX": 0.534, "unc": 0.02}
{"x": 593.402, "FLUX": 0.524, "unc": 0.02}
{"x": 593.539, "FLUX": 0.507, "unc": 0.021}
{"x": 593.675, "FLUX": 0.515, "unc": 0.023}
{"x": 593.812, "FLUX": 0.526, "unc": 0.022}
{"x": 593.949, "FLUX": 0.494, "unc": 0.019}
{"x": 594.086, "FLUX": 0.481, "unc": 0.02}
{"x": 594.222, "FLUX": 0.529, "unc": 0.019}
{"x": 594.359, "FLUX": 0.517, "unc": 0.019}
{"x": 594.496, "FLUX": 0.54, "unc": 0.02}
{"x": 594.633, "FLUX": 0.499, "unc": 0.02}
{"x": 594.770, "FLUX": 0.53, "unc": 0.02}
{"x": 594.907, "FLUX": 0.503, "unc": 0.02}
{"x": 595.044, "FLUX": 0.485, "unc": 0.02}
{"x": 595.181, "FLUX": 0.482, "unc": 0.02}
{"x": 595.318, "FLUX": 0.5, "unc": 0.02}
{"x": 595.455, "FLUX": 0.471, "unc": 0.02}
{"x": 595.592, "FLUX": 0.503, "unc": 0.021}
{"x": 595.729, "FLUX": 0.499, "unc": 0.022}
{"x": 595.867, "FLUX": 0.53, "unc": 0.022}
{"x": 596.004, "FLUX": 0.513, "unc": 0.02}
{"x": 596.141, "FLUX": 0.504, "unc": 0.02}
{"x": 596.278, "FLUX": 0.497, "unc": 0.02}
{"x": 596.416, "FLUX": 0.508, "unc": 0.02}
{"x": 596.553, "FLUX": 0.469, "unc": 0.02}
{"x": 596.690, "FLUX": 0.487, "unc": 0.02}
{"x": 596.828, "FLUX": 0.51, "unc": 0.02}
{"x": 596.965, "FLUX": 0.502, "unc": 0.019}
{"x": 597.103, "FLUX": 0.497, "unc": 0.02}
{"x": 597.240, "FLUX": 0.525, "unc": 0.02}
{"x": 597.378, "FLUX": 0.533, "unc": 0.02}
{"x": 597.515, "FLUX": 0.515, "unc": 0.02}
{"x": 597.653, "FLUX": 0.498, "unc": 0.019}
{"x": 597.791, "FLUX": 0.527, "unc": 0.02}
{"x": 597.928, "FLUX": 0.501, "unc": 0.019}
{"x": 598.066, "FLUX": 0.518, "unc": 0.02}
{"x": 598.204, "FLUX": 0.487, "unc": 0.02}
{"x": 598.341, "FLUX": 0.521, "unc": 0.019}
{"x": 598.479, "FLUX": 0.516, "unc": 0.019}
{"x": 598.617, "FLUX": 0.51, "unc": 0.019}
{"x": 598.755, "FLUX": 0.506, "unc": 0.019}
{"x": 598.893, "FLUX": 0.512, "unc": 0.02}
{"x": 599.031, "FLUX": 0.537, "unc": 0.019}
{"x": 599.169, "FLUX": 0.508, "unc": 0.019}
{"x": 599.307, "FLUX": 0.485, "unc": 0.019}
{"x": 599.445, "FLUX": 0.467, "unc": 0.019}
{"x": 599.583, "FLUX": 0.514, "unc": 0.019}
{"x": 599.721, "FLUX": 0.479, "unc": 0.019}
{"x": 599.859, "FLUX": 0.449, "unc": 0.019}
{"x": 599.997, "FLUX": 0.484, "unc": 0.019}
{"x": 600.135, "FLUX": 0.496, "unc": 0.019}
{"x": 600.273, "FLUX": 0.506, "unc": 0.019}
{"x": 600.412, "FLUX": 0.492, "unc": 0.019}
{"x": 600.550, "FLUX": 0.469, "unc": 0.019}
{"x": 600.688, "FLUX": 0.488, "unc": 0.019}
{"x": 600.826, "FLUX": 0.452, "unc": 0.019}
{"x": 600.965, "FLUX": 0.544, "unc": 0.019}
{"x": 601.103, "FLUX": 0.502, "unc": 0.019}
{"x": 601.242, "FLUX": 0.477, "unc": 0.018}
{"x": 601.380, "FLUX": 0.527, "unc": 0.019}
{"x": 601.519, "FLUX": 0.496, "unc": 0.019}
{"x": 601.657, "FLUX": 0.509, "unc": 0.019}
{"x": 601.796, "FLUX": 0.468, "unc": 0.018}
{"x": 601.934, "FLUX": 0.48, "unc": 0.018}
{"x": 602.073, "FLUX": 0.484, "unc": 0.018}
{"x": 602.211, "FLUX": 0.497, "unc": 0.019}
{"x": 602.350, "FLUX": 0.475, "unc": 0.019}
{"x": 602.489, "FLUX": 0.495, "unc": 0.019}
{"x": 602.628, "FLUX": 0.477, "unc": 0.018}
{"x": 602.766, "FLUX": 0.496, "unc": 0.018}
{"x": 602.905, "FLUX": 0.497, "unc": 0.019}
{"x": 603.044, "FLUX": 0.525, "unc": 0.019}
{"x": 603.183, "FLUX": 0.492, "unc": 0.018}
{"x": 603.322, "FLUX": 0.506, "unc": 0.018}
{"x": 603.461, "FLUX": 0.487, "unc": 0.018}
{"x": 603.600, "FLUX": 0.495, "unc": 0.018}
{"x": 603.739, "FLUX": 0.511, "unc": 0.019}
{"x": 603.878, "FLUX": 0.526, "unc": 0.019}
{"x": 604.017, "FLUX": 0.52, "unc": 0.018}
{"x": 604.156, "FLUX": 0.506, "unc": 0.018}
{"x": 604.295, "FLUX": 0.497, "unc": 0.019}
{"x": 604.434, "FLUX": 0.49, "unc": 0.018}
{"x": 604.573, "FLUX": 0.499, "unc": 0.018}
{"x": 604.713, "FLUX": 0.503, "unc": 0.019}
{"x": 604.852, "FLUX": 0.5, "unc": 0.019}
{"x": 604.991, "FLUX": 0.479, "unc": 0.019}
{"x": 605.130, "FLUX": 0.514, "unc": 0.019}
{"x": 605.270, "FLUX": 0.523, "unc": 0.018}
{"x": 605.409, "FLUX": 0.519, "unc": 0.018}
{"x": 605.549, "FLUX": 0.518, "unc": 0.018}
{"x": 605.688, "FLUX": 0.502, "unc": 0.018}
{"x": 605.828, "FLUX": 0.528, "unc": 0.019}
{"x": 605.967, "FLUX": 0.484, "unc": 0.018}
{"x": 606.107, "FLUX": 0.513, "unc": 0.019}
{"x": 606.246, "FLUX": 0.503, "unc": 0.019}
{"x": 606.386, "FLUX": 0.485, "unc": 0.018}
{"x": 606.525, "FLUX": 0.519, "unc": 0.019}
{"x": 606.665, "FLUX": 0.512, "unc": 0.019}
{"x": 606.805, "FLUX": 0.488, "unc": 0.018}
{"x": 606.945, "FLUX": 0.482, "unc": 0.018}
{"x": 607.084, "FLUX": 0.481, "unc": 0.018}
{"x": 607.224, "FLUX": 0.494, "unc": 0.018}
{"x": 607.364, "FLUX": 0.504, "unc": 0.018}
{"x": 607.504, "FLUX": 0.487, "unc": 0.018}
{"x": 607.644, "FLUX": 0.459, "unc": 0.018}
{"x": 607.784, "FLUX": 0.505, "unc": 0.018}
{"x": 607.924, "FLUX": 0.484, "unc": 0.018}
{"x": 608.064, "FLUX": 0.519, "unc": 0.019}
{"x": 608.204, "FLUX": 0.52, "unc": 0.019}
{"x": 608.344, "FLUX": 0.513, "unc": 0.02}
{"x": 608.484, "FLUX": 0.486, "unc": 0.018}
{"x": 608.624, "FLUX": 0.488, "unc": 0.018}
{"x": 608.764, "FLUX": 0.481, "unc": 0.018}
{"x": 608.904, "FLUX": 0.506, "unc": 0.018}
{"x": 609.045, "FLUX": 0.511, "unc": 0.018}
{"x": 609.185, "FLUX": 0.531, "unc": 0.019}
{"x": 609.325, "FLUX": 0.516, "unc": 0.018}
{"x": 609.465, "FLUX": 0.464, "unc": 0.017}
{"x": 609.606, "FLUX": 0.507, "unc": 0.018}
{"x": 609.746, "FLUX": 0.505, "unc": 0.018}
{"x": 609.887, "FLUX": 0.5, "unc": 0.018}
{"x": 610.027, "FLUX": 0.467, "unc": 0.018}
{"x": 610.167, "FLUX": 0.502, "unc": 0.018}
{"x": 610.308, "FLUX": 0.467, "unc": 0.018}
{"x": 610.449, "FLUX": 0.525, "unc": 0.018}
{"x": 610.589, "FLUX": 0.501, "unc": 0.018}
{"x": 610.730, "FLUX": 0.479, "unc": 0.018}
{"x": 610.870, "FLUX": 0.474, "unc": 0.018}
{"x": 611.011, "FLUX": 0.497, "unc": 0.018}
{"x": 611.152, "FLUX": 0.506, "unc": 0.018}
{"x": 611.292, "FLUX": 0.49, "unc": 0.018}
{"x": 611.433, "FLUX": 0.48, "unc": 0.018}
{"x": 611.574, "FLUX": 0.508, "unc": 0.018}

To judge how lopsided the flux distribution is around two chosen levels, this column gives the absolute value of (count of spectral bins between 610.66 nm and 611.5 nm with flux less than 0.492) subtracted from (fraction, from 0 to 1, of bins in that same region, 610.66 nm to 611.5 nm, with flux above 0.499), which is 3.8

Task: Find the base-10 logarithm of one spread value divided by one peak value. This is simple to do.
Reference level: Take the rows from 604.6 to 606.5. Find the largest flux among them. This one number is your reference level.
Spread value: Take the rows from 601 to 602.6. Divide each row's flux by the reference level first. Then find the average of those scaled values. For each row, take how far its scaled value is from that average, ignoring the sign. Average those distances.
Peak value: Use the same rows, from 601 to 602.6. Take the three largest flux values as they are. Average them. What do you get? -1.30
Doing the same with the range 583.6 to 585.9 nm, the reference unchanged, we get -1.06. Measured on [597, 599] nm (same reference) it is -1.43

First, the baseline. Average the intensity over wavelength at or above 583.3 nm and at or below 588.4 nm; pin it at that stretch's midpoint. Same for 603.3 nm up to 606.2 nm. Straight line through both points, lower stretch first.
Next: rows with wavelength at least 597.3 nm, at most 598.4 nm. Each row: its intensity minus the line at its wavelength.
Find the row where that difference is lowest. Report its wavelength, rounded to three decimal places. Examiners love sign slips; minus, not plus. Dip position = 598.204 nm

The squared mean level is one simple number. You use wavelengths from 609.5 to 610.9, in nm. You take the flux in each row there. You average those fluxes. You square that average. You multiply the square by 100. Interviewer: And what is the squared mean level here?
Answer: 24.3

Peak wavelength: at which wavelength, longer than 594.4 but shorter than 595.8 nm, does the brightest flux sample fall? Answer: 594.496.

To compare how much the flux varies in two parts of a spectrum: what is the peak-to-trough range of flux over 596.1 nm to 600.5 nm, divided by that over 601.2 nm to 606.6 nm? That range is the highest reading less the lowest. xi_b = 1.5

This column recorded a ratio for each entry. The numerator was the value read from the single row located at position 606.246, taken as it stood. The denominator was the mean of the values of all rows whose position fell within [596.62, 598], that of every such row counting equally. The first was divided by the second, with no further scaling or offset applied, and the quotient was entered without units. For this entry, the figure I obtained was 0.99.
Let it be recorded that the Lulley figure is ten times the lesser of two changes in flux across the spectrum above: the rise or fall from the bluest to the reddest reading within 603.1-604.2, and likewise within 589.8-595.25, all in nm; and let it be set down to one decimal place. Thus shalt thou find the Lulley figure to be 0.1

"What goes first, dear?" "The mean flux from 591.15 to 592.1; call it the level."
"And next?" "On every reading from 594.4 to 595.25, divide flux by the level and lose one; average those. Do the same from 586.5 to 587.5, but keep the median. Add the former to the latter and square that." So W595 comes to 0.0004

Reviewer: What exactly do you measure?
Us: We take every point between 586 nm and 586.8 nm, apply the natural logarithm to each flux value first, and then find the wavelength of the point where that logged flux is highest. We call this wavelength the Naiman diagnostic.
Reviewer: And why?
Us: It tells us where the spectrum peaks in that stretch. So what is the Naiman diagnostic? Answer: 586.474 nm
